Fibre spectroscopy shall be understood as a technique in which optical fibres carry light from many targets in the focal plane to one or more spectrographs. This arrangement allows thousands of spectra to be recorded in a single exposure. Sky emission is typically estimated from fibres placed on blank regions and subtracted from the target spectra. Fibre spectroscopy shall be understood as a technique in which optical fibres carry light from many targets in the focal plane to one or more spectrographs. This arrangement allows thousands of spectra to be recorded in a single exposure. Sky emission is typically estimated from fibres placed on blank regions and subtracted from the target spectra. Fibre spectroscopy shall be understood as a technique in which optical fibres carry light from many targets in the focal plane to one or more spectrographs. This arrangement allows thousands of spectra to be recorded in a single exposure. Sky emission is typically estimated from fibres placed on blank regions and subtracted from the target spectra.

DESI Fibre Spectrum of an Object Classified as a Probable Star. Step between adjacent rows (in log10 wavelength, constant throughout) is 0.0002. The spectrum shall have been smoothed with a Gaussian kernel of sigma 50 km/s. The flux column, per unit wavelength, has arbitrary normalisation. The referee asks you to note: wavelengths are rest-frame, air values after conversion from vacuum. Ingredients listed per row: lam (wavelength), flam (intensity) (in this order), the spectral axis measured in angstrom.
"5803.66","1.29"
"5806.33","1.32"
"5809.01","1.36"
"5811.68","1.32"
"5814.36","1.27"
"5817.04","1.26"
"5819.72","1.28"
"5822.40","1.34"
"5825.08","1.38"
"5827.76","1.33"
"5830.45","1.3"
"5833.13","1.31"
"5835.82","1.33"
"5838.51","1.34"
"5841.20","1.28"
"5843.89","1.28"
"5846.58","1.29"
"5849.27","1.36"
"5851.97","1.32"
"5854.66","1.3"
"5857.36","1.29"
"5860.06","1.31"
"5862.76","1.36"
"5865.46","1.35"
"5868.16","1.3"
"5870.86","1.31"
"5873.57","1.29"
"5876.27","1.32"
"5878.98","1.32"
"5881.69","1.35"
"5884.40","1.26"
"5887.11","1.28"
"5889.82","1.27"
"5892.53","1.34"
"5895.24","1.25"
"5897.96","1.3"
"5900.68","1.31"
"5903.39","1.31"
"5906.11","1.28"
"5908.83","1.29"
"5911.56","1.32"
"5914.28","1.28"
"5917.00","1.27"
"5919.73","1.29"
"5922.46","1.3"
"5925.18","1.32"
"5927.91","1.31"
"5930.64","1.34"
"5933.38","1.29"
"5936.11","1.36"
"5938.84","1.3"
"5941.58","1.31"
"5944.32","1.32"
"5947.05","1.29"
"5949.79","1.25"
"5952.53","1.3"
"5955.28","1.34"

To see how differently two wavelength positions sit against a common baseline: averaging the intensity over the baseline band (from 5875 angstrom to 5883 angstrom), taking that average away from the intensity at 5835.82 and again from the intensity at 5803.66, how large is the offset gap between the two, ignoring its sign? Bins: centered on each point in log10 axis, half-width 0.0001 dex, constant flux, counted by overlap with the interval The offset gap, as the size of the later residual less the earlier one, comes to 0.04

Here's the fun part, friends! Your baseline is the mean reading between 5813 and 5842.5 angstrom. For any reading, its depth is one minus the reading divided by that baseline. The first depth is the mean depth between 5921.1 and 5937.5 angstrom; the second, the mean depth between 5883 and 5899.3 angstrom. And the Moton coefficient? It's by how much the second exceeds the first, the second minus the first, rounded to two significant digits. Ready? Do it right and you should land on 0.028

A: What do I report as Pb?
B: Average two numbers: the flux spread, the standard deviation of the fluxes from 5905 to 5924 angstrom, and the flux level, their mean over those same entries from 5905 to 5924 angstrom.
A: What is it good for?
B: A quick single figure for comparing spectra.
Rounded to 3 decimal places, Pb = 0.653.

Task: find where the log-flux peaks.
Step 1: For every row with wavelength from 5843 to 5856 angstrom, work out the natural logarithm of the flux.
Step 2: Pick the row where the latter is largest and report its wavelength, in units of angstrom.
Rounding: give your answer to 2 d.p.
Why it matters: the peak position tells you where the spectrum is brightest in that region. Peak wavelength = 5849.27 angstrom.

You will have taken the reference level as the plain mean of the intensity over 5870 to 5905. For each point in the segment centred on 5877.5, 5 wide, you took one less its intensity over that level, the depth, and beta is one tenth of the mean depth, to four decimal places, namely -0.0015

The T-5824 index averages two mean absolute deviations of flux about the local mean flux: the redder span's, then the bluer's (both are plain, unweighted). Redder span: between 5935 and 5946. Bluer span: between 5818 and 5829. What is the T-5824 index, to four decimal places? 0.0231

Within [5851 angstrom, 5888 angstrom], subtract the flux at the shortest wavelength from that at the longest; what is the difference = -0.040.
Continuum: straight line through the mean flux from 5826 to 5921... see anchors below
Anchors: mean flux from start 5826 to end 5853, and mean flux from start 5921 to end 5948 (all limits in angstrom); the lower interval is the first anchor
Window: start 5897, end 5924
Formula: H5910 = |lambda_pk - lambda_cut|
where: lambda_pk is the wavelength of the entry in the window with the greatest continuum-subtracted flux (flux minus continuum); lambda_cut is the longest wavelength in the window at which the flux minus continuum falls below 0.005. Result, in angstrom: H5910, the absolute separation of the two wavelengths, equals 10.9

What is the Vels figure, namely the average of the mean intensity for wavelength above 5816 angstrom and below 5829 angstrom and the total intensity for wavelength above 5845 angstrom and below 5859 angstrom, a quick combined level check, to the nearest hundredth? 3.94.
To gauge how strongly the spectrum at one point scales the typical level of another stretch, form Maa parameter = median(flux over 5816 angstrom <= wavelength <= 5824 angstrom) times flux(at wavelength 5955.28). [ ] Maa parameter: 1.715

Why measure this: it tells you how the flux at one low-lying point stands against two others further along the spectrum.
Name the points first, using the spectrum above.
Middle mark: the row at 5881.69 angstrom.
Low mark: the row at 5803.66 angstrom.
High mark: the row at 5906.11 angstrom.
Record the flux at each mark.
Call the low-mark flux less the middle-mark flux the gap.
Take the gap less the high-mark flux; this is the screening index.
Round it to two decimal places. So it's -1.34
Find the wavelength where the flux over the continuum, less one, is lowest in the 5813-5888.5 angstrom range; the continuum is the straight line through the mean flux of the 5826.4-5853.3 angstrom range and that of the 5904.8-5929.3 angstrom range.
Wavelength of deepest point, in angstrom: 5817.04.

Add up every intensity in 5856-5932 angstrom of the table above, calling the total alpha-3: 37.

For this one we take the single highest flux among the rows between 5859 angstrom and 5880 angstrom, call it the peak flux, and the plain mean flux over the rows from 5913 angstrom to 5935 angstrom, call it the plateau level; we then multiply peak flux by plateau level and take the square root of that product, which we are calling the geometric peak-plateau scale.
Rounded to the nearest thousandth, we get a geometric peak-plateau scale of 1.330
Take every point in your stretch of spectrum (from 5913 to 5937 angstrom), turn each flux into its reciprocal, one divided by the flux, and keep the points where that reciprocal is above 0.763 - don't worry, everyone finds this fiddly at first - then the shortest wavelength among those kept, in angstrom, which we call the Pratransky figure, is 5914.28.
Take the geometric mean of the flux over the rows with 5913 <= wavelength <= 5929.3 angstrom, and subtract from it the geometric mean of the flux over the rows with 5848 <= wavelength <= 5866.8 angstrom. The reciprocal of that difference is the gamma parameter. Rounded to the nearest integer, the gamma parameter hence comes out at -31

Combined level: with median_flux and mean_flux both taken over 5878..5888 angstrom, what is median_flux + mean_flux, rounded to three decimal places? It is 2.603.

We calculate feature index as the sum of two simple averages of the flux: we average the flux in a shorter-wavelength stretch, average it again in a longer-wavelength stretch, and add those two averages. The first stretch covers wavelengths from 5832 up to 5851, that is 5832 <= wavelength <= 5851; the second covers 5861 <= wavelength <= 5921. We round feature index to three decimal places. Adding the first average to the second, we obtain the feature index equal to 2.615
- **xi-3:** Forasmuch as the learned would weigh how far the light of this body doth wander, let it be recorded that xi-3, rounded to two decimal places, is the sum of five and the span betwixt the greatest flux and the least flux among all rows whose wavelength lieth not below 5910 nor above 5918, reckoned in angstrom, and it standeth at 5.05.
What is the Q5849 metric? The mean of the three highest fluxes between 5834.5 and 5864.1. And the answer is 1.35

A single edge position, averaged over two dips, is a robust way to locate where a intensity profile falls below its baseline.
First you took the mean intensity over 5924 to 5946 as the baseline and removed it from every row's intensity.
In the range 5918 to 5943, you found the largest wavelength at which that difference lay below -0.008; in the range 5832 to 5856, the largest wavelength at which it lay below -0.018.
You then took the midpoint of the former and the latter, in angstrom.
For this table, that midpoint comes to 5898.1 angstrom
